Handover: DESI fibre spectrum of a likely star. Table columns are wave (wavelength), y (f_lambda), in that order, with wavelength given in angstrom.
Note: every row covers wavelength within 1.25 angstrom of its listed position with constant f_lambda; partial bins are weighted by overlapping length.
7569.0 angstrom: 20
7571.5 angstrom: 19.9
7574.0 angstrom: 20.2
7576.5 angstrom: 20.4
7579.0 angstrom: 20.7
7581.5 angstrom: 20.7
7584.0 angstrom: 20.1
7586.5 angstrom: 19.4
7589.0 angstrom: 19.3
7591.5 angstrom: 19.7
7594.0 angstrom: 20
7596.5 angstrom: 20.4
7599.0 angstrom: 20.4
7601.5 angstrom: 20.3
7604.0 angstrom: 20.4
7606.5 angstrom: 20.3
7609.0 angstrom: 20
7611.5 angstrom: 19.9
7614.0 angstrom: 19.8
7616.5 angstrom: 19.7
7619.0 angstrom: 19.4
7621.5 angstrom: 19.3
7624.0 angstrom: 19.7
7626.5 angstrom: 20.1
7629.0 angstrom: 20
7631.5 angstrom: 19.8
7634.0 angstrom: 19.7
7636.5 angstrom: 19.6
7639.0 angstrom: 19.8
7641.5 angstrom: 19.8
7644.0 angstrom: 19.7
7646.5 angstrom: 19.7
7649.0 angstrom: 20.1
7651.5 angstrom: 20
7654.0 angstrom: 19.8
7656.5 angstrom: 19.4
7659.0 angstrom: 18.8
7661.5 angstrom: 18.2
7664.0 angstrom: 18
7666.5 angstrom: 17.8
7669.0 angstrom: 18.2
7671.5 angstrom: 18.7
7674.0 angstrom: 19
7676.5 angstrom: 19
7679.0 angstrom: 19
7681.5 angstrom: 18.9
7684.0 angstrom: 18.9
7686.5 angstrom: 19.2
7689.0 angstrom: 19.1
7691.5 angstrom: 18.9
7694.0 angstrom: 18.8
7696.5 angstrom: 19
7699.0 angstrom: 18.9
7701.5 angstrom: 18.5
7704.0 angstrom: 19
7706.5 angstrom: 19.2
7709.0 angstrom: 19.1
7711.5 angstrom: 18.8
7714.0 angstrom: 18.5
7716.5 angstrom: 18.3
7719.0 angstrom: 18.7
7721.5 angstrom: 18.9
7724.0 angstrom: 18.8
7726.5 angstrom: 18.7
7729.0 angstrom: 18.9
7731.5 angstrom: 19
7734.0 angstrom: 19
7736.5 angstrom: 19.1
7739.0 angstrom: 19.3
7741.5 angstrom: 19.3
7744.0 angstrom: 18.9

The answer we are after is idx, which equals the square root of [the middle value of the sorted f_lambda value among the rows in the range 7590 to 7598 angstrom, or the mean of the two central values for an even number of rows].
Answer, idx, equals 4.47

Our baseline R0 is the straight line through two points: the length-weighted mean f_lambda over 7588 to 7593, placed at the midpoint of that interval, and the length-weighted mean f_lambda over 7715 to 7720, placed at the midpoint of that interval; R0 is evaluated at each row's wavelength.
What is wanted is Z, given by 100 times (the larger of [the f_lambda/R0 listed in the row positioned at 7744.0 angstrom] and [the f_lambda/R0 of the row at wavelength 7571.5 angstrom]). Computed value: 103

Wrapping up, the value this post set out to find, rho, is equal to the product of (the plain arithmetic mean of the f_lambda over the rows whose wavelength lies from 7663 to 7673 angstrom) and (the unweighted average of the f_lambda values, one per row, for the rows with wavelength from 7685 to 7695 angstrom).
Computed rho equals 345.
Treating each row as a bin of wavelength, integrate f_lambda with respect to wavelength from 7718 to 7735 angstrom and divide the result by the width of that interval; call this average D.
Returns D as 18.9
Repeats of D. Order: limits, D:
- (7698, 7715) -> 18.9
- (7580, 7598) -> 20.0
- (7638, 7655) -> 19.8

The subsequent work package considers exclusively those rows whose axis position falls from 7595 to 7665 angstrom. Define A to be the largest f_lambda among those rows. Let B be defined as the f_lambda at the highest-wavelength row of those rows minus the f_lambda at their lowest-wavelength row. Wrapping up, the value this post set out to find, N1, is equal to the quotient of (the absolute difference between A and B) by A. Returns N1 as 1.12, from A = 20.4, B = -2.4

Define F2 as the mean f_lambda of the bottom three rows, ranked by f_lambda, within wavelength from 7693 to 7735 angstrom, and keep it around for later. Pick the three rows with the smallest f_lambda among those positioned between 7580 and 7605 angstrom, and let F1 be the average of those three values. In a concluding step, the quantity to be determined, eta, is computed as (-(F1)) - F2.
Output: -37.9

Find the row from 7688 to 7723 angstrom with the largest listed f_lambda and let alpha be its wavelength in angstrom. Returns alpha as 7706.5 angstrom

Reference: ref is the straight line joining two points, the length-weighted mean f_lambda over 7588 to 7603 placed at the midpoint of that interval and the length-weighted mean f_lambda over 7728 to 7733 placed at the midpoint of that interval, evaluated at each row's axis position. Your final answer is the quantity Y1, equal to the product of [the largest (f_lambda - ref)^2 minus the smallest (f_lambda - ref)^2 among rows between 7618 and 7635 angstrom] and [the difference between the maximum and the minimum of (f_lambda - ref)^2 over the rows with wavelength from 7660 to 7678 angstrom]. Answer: 0.73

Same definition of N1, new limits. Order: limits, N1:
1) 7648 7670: 1.09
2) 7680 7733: 0.99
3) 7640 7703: 1.06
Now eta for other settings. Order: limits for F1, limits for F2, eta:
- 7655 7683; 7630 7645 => -37.7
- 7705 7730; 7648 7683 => -36.5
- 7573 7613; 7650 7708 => -37.5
